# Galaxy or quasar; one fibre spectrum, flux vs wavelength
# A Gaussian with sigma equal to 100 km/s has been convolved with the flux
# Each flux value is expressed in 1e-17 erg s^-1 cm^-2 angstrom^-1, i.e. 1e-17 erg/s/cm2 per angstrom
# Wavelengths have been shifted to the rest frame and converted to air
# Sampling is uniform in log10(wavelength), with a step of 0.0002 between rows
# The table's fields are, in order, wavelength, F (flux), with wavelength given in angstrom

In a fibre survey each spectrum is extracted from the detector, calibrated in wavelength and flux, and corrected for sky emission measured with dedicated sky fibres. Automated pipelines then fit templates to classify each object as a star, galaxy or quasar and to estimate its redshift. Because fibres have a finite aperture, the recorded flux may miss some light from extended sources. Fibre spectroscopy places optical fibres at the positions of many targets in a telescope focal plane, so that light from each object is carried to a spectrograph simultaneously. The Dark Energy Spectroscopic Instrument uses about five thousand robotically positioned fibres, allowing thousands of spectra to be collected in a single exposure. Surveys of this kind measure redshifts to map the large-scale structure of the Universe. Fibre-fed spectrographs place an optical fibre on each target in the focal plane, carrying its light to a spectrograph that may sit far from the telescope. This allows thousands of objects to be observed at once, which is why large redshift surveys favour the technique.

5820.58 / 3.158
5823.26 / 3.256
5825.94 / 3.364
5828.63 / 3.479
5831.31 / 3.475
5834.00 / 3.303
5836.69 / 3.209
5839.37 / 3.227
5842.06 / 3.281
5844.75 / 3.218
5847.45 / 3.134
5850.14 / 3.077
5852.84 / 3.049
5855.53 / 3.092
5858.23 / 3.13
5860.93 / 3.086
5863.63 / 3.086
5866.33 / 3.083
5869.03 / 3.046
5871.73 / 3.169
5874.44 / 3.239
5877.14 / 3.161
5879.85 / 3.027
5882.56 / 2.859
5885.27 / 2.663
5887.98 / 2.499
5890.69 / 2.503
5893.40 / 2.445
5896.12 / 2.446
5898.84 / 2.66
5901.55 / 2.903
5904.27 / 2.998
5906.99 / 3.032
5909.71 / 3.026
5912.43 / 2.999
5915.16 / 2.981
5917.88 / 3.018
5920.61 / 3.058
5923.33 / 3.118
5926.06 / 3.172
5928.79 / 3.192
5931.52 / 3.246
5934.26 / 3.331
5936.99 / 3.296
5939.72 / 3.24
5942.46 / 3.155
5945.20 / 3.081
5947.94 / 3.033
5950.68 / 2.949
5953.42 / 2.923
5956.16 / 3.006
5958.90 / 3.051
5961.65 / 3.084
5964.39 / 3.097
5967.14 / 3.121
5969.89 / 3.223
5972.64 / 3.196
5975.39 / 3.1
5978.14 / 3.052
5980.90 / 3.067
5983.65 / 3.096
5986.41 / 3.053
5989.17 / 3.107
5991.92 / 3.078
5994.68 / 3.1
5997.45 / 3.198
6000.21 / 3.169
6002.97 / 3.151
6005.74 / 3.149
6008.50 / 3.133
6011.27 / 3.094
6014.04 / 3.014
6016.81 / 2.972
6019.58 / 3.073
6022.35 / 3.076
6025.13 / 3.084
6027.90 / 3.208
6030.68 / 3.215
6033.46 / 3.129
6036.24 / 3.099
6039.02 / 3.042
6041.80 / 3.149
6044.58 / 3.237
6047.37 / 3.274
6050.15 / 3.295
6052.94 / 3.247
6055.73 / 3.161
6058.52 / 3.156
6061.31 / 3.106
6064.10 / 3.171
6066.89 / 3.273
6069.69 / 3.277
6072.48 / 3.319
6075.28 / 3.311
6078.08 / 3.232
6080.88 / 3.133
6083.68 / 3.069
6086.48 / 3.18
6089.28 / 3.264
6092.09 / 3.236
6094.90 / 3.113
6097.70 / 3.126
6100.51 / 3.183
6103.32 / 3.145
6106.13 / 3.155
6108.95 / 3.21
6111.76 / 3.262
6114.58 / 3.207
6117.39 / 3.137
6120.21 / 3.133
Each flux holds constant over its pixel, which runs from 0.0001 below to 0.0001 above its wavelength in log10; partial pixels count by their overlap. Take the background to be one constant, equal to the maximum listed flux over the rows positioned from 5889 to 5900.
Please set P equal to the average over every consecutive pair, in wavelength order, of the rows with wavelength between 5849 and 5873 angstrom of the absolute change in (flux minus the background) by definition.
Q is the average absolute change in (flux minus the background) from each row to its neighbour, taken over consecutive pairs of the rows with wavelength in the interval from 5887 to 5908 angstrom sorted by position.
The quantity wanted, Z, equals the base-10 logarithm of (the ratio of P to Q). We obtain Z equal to -0.37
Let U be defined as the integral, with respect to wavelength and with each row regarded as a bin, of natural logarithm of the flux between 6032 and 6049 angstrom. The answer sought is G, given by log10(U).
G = 1.29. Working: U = 19.5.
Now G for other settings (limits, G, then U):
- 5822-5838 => 1.29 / 19.3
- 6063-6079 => 1.28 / 18.9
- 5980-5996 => 1.26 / 18.0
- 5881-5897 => 1.18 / 15.1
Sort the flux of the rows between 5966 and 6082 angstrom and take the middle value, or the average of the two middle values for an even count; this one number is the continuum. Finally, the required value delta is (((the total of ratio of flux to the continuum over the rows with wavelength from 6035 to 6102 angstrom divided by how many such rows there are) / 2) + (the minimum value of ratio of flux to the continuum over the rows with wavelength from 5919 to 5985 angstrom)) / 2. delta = 0.720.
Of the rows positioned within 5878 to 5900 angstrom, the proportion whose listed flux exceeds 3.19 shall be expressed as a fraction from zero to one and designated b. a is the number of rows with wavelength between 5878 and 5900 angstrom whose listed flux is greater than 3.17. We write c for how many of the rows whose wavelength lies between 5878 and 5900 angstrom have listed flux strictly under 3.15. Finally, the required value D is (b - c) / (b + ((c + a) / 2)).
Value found -2.0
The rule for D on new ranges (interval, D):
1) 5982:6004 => -1.6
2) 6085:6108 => -0.7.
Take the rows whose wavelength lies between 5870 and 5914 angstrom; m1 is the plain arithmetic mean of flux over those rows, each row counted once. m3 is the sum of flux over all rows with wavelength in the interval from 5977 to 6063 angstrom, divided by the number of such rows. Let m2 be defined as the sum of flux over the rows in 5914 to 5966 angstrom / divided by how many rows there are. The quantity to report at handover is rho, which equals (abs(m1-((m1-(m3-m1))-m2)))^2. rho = 11.4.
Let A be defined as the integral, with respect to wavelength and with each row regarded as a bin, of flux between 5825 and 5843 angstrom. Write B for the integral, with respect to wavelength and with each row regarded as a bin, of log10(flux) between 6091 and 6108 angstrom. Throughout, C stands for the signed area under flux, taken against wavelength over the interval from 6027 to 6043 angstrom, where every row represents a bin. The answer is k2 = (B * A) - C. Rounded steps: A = 60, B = 8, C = 50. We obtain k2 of 459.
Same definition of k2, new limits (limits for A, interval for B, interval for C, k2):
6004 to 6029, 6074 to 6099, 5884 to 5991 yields 649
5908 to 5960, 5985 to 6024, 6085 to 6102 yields 3031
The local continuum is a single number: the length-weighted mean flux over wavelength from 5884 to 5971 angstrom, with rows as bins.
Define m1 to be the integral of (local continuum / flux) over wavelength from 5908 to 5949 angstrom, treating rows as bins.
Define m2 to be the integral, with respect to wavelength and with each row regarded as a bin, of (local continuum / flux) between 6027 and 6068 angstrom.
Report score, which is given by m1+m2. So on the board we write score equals 78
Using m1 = 39.2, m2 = 38.5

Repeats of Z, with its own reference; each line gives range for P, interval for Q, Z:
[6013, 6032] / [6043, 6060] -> 0.08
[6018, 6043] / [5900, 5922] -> 0.16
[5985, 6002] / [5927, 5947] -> -0.15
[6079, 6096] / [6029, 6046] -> 0.05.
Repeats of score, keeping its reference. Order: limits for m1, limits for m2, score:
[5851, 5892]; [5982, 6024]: 82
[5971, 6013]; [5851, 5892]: 82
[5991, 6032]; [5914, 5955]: 79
